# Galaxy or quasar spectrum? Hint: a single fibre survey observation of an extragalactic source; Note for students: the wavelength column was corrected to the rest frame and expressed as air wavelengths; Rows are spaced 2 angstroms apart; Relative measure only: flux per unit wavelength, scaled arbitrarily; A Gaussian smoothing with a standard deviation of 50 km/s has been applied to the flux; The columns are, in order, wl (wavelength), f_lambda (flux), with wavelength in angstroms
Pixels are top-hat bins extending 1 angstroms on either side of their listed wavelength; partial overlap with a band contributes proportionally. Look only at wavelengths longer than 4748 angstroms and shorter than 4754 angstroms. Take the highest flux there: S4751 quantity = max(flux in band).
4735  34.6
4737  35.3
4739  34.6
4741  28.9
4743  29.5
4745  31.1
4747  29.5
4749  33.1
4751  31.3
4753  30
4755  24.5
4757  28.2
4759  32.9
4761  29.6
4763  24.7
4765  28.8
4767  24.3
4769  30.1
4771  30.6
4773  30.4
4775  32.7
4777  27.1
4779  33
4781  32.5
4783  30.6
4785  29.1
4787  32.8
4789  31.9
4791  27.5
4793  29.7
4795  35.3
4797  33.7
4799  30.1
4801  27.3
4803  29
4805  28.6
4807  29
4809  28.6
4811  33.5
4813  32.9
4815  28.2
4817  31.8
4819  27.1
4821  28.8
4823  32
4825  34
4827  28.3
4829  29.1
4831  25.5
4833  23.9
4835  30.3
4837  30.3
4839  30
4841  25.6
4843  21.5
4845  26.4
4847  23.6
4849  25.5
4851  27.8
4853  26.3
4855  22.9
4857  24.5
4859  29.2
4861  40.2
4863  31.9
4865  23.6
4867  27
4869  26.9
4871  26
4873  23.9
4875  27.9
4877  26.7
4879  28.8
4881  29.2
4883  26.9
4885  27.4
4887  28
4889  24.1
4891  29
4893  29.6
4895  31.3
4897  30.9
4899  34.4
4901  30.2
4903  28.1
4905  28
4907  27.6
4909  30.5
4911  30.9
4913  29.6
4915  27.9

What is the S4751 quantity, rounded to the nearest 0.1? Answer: 33.1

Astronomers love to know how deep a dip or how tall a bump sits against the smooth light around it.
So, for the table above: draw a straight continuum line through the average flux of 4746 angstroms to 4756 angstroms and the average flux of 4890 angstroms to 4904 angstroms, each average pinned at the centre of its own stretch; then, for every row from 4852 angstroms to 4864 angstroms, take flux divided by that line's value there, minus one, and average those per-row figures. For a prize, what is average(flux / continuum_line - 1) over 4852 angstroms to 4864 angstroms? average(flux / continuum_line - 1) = -0.04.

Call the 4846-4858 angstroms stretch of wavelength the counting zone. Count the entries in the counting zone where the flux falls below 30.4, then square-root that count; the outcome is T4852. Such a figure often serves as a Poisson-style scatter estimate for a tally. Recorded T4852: 2.4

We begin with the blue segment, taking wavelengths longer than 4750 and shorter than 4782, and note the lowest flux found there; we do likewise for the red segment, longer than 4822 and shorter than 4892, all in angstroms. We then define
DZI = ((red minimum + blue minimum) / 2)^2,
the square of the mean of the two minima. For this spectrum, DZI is 524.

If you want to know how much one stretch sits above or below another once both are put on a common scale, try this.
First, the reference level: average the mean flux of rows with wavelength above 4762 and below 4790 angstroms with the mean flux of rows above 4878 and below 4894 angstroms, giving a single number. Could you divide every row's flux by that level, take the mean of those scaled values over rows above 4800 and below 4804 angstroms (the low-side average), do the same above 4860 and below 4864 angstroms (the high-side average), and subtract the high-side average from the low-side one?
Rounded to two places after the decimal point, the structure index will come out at -0.27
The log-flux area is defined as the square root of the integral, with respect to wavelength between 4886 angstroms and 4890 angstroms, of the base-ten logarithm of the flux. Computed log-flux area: 2.38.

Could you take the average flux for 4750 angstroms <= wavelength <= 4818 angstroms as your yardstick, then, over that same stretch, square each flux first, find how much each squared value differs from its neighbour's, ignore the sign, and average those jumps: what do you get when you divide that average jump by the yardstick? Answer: 5.8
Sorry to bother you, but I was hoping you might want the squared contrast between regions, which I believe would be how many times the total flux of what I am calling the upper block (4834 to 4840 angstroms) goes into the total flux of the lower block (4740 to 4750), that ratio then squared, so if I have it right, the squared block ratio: 2.82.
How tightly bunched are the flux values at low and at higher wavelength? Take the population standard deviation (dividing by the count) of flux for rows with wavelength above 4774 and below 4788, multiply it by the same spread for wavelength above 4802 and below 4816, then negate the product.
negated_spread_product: -4.4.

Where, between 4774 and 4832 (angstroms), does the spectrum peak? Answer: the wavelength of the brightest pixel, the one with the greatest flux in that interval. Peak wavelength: 4795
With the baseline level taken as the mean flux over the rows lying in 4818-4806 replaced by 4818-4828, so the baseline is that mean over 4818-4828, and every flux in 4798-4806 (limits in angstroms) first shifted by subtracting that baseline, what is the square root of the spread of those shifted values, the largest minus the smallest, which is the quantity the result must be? 1.67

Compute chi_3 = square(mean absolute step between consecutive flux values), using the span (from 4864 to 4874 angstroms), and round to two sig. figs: 2.6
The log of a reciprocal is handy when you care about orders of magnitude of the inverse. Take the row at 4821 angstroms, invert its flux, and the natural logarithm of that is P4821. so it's -3.36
